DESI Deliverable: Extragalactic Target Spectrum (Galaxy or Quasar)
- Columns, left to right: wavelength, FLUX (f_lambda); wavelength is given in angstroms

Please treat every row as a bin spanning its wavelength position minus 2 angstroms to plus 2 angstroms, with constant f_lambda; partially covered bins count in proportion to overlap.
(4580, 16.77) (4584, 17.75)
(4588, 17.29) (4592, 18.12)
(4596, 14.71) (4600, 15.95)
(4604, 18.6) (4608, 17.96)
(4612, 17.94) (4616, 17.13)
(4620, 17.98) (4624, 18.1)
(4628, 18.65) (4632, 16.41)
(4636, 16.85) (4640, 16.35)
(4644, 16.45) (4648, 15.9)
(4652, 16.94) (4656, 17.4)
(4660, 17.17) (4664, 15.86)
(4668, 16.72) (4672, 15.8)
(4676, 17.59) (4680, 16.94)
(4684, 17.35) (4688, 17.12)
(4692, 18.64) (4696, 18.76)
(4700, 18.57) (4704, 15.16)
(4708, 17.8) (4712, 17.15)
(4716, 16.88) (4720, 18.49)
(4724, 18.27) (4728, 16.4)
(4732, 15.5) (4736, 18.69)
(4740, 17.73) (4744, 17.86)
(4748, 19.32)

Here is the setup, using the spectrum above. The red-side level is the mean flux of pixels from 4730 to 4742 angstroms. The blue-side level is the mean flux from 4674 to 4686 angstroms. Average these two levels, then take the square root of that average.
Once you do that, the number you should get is 4.16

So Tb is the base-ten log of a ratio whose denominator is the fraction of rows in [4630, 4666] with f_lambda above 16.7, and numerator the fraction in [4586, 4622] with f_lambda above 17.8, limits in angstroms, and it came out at 0.1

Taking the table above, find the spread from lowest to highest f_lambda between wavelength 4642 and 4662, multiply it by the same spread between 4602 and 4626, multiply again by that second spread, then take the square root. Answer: 1.8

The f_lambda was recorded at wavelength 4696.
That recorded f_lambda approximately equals 18.76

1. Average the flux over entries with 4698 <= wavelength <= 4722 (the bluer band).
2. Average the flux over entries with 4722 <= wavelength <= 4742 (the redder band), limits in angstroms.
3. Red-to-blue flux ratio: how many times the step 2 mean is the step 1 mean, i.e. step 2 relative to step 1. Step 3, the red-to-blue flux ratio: 1.00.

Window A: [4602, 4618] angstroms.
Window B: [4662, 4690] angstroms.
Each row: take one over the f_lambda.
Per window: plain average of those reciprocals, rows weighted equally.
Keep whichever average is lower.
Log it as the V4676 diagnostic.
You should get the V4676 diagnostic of 0.0559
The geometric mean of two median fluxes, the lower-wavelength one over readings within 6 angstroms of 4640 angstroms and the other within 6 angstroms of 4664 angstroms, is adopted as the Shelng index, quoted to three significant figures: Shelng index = 16.6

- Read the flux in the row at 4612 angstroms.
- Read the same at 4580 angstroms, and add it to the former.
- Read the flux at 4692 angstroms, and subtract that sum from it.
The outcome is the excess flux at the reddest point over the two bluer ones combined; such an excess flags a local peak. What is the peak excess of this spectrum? -16.1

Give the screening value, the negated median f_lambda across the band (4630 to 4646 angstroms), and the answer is -16.4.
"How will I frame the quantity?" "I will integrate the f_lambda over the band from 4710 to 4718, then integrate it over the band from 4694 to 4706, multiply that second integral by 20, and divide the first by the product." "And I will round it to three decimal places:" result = 0.032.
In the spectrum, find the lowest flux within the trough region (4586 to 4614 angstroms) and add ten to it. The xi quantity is 24.7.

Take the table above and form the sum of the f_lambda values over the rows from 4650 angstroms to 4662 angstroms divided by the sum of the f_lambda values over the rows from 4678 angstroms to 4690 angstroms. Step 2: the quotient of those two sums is 1.00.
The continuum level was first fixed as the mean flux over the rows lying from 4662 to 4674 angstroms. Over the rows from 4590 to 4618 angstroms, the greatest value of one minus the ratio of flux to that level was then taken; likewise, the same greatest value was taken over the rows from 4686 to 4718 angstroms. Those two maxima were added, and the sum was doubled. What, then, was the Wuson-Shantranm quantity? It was 0.30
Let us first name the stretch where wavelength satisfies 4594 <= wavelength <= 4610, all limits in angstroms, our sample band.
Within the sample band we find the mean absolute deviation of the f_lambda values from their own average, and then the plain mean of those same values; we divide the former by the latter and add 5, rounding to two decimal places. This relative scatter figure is 5.09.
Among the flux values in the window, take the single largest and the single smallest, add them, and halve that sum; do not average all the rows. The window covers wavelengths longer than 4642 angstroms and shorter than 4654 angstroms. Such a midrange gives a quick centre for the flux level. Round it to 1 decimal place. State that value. 16.4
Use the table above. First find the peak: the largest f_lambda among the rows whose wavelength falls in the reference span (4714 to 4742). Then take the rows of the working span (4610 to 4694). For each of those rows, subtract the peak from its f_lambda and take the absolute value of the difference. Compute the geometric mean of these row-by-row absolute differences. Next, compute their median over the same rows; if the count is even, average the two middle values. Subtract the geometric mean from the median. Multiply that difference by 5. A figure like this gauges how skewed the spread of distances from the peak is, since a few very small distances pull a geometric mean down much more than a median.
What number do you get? 2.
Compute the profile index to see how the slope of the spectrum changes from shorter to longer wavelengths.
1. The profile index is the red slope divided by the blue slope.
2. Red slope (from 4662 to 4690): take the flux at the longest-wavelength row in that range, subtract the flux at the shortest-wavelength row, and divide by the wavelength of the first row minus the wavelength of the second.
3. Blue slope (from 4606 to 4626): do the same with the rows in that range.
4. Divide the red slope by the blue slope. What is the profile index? 6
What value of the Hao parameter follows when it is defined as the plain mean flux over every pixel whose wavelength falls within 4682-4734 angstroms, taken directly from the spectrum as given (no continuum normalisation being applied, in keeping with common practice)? 17.4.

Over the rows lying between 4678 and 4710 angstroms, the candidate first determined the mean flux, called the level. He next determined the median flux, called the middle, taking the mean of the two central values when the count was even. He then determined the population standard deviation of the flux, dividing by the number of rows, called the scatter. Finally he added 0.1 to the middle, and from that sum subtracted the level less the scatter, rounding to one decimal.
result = 1.3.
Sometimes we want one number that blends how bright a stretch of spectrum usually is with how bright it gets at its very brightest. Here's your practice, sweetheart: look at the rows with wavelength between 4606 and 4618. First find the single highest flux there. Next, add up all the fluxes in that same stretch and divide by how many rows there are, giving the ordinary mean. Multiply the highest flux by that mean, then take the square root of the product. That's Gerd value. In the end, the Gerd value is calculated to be 17.8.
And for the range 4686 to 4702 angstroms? 18.5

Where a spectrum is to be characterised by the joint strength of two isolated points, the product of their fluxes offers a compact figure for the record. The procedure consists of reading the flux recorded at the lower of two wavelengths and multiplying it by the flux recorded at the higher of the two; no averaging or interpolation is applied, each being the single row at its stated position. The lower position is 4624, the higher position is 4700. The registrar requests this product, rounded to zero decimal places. 336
